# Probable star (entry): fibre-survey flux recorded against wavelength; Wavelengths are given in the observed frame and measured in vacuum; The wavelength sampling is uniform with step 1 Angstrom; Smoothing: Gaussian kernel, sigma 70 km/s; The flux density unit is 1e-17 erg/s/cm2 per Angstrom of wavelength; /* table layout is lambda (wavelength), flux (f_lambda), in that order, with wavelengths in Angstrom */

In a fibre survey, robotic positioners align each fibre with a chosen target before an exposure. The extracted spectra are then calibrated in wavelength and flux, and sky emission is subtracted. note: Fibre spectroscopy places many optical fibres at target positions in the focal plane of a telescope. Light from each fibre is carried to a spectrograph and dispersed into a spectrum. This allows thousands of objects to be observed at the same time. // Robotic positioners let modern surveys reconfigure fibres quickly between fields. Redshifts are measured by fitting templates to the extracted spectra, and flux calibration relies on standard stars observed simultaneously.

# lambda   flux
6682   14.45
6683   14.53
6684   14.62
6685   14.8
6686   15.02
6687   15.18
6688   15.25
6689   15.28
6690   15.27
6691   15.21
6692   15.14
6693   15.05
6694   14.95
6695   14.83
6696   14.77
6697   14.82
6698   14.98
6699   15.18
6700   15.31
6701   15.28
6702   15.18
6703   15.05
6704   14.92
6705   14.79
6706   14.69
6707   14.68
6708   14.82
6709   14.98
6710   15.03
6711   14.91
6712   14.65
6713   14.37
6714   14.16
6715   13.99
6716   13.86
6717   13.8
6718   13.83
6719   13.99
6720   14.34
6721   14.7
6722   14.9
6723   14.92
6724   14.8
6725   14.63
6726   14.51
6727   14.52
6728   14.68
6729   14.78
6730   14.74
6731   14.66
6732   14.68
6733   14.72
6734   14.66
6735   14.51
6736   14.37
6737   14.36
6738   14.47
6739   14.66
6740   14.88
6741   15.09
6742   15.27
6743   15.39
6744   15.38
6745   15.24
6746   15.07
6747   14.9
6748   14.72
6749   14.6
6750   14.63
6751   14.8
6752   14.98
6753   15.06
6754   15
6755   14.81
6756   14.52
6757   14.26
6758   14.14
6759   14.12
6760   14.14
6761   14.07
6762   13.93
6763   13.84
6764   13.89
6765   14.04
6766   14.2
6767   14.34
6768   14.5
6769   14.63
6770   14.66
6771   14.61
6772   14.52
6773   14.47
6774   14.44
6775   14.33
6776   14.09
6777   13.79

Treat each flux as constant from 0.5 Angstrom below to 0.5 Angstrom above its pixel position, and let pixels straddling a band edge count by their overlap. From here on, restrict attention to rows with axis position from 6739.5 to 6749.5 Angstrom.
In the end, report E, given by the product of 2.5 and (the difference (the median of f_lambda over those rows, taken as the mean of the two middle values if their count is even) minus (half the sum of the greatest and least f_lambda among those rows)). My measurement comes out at 0.2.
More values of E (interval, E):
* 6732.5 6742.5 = -0.4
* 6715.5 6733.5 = 0.8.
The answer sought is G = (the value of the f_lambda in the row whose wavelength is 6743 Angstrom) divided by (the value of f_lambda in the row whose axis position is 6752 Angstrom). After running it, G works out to 1.03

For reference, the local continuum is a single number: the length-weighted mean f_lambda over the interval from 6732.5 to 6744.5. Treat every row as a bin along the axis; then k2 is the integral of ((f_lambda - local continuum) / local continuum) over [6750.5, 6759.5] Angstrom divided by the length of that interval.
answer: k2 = -0.0122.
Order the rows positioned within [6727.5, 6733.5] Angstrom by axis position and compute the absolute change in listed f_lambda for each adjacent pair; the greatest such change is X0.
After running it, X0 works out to 0.10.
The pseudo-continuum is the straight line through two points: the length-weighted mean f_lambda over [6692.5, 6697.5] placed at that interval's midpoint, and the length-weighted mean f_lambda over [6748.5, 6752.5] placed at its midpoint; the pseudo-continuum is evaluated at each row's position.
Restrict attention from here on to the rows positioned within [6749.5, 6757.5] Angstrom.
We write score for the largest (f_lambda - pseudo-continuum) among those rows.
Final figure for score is 0.31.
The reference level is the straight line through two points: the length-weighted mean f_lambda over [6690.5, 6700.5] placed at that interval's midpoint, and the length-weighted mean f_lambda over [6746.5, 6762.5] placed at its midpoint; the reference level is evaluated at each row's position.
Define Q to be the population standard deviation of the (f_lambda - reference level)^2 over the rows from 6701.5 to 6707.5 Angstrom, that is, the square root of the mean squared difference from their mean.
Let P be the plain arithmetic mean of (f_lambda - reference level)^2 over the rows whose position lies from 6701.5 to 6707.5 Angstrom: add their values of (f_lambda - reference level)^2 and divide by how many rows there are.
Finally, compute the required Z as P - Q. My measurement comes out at 0.009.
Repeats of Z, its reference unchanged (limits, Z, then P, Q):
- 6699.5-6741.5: -0.135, 0.16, 0.297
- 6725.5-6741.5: -0.010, 0.04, 0.053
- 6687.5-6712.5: 0.004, 0.03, 0.028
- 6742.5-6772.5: -0.001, 0.16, 0.158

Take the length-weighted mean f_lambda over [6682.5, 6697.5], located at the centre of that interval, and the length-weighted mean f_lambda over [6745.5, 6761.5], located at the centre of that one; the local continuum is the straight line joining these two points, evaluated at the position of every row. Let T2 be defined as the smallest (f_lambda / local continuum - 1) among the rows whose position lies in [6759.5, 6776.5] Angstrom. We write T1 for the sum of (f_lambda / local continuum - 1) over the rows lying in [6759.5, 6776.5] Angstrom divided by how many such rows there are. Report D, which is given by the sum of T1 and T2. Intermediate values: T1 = -0.017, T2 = -0.05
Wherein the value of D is -0.07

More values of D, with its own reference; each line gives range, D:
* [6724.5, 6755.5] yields -0.02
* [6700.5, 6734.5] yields -0.08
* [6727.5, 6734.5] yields -0.01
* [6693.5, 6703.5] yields 0.00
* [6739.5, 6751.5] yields 0.02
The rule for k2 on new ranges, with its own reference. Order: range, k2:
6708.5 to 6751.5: -0.0107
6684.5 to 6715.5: 0.0072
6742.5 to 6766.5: -0.0163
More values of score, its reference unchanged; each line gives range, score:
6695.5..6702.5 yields 0.44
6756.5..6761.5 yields -0.48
